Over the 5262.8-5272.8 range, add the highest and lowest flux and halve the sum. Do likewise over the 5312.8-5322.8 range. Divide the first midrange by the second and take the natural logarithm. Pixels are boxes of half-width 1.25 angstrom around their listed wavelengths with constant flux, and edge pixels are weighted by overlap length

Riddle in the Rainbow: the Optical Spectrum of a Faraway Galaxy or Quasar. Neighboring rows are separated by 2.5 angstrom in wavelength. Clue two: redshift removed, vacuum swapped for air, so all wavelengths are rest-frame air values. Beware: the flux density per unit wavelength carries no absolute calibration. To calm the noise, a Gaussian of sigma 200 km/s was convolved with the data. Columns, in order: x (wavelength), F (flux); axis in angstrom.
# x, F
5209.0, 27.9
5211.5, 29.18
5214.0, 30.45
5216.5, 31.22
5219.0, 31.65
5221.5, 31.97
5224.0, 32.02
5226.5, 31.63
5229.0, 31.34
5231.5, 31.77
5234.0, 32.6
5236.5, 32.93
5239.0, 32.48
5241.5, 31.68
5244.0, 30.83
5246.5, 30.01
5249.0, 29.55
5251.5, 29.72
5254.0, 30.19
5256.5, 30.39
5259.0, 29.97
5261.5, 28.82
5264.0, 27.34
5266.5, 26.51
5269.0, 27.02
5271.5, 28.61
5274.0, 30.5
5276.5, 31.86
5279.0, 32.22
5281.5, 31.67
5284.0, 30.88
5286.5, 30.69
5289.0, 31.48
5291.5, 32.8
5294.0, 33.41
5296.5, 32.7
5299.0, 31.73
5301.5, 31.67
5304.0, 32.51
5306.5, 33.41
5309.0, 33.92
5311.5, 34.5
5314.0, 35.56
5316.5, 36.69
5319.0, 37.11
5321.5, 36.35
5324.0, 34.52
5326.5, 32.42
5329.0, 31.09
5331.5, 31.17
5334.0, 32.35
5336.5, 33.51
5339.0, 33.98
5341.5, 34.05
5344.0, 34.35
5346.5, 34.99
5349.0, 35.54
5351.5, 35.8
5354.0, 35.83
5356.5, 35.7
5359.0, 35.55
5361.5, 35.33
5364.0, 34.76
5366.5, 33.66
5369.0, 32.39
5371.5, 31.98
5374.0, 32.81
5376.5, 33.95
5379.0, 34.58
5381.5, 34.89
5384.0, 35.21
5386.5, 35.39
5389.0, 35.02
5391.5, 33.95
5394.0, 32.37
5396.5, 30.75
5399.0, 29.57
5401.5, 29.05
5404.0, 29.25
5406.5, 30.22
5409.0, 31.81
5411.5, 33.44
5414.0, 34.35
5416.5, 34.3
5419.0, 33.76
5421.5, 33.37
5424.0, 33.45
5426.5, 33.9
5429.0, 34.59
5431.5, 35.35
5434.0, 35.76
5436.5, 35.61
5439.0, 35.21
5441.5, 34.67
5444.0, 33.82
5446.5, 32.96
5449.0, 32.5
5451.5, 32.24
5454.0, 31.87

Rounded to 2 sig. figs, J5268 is -0.28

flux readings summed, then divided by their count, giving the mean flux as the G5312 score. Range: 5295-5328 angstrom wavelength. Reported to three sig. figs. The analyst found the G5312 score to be 34.1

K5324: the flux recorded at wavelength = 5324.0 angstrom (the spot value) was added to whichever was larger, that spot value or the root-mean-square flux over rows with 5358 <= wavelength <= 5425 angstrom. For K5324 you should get 69.0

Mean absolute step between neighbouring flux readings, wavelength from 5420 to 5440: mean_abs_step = 0.42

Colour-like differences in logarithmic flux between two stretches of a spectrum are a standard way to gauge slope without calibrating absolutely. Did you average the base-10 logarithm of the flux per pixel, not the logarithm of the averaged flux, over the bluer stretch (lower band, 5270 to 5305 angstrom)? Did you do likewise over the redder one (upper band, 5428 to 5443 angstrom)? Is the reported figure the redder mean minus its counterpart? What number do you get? 0.047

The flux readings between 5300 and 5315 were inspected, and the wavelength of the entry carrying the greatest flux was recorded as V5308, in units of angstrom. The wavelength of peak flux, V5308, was 5314.0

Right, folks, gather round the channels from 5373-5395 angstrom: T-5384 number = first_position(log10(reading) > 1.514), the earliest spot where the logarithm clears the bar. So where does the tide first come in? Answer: 5374.0 angstrom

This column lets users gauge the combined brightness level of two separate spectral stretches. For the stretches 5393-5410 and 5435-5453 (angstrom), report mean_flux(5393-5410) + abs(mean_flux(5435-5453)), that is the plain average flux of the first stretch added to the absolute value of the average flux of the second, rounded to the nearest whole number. 64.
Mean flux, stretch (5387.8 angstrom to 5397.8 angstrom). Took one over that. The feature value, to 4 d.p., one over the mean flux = 0.0303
